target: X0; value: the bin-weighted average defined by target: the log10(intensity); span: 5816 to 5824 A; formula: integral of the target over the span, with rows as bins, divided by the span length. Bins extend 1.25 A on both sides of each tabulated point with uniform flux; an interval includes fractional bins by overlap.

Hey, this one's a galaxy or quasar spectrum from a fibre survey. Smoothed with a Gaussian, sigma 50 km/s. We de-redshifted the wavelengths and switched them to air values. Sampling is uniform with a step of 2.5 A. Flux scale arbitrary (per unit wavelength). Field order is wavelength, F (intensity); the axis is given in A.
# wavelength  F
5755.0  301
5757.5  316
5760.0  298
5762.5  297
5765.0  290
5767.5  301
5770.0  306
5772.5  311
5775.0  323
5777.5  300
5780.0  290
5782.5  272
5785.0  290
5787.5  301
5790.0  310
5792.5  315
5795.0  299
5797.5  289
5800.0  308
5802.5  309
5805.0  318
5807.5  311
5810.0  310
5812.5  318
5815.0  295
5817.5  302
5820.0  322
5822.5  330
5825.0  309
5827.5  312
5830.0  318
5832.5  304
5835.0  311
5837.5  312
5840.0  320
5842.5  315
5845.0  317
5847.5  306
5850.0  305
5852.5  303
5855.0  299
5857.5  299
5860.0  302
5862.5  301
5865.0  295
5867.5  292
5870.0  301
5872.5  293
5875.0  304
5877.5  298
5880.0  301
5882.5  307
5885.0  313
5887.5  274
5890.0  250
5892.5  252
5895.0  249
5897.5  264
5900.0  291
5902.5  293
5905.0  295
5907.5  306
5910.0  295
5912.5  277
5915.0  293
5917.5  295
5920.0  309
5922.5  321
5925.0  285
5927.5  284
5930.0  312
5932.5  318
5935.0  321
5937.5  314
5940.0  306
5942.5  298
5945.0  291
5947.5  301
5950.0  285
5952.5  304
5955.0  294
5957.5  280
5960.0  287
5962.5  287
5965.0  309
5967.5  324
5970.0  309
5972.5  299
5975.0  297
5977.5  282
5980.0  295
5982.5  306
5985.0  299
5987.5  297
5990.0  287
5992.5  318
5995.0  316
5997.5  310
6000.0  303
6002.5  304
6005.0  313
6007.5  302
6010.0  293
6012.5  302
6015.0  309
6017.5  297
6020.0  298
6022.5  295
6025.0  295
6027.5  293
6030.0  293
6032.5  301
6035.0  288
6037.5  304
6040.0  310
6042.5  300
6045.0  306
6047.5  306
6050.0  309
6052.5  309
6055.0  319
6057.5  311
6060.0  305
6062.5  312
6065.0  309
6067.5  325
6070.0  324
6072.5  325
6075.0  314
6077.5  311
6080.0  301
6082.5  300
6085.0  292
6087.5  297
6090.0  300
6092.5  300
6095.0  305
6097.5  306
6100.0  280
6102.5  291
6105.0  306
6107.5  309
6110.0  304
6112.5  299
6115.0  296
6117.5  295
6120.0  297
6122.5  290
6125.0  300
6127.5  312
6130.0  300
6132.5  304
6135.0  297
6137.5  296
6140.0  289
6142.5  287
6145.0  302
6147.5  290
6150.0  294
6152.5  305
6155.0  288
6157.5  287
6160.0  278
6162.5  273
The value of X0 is 2.50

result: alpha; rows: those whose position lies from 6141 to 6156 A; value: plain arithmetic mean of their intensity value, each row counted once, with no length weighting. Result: 294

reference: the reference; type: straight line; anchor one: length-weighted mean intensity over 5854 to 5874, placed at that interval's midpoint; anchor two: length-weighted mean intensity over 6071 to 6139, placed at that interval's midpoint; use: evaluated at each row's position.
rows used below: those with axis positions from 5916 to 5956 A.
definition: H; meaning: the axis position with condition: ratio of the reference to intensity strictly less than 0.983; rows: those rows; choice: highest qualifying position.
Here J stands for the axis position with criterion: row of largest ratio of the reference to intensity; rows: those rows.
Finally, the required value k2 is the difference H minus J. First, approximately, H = 5940.0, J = 5927.5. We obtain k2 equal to 12.5 A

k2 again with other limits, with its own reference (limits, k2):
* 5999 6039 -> -20.0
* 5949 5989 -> 25.0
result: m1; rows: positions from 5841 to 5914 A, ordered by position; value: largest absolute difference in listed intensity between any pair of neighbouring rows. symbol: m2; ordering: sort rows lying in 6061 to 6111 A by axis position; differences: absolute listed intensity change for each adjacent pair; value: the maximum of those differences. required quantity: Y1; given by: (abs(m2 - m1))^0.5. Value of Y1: 3.6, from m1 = 39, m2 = 26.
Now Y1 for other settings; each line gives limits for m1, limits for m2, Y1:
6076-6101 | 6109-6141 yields 3.7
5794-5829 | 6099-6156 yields 2.4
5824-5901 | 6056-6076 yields 4.8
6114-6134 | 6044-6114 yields 3.7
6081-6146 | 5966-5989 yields 3.3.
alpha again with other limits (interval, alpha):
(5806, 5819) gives 307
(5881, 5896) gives 274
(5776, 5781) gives 295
